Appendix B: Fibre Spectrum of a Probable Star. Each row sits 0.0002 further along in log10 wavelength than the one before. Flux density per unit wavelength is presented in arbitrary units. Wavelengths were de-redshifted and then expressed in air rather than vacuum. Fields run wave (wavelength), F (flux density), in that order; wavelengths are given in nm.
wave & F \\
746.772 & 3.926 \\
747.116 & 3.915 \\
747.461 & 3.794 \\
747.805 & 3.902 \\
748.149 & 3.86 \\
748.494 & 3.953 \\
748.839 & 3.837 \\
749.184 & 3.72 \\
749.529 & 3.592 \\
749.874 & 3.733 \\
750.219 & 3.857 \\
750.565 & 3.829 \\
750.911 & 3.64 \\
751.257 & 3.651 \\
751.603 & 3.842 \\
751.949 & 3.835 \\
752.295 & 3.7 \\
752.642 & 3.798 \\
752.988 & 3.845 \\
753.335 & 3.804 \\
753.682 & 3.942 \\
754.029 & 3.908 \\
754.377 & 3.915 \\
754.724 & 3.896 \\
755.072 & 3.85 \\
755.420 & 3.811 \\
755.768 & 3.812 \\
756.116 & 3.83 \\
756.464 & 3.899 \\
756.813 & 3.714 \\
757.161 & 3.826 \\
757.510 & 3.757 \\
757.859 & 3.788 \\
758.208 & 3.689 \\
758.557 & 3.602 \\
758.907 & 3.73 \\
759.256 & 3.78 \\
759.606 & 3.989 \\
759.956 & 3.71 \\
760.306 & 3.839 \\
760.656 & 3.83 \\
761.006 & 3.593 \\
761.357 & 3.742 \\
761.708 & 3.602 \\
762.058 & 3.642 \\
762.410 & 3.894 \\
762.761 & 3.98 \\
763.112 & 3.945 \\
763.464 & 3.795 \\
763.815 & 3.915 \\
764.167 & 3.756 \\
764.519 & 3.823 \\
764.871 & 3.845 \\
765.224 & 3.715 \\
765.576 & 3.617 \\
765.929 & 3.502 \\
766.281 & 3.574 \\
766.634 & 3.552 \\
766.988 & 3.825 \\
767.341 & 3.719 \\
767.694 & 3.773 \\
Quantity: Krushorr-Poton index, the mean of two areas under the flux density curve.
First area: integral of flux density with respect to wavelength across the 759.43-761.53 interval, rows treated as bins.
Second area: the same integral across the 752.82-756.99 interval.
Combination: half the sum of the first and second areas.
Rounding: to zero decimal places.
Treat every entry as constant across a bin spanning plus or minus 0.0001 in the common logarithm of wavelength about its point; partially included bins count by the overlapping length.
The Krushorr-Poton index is 12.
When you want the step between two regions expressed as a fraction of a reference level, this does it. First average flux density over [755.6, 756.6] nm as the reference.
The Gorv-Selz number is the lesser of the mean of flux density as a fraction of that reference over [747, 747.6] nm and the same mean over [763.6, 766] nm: 0.97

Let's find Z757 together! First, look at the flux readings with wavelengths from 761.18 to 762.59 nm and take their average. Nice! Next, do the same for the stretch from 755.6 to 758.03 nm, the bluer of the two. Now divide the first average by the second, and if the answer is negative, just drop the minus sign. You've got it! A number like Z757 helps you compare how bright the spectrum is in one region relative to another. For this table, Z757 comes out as 0.98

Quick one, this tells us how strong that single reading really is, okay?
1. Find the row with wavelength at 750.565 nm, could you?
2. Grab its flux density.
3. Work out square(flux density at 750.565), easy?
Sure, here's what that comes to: 14.7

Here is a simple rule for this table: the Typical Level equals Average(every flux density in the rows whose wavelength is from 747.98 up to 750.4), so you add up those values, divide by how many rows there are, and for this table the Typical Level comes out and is 3.79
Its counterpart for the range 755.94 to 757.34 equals 3.82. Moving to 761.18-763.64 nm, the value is 3.80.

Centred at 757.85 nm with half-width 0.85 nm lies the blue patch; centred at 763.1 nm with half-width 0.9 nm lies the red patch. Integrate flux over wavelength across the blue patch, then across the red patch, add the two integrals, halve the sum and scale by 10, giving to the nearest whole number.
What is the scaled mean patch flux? 67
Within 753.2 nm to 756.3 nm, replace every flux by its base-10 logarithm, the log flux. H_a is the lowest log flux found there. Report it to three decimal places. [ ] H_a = 0.580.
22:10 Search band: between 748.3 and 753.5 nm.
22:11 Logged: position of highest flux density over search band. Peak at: 748.494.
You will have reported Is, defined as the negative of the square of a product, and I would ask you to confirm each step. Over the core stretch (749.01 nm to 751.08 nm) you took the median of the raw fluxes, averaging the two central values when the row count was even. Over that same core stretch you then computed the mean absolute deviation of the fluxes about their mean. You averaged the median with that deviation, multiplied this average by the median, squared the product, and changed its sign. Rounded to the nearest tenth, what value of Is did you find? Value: -50.2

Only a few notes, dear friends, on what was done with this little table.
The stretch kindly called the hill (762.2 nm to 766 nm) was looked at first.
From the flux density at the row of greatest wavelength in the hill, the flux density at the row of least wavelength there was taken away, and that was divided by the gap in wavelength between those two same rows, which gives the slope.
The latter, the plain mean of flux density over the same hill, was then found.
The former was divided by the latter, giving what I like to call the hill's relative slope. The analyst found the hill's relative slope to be -0.029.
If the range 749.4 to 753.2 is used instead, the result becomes 0.019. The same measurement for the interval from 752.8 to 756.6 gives 0.004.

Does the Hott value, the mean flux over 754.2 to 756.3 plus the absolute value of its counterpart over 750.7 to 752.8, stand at 7.597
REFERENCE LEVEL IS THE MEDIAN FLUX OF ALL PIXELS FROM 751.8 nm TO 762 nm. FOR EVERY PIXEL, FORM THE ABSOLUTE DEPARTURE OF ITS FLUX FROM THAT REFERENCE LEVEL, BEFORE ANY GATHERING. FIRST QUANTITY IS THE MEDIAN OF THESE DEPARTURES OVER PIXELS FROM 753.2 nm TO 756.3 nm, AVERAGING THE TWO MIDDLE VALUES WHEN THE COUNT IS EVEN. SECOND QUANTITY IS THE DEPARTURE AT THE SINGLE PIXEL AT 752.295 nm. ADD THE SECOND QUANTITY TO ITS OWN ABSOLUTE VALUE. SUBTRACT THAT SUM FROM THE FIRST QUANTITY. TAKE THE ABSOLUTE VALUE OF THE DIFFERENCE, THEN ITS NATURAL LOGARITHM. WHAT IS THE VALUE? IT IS -1.7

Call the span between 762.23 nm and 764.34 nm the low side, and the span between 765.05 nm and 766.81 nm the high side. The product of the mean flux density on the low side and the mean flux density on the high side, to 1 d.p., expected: 13.9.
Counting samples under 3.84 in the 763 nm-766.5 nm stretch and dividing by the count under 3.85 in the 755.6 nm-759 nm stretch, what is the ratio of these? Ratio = 0.78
